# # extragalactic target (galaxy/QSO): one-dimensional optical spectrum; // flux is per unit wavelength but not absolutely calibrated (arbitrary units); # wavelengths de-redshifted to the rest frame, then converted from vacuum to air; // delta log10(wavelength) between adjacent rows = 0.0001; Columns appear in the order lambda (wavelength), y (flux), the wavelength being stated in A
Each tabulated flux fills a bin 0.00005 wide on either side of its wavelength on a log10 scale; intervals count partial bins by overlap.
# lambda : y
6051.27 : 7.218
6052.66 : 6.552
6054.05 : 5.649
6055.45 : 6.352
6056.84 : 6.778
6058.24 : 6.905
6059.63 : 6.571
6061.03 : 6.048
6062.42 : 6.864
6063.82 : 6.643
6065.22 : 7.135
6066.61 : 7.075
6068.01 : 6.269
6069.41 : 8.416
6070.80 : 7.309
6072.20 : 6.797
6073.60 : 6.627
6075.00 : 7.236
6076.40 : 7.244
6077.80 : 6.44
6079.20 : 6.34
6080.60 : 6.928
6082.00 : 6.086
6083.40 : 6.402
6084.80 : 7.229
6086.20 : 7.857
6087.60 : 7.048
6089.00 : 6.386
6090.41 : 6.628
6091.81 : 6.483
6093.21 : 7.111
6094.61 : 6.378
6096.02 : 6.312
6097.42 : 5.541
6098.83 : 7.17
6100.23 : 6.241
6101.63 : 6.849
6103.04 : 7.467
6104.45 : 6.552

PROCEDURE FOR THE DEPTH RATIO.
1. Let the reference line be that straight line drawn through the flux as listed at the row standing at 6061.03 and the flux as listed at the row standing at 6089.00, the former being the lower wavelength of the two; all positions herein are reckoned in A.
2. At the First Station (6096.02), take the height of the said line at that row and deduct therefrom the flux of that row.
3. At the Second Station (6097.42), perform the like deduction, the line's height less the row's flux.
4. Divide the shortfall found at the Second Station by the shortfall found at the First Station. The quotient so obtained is 6.0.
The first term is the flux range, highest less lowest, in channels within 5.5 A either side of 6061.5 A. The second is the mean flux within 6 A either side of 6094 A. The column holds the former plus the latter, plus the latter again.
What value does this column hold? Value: 14.1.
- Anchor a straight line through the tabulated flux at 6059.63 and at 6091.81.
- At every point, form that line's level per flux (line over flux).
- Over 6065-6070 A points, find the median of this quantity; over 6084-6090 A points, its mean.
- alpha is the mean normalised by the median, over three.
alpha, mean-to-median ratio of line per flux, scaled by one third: 0.33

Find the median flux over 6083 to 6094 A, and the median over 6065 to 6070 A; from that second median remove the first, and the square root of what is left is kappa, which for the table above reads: 0.517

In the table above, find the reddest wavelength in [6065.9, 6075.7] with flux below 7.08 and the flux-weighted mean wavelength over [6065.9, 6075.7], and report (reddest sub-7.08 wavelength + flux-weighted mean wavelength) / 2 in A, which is 6072.2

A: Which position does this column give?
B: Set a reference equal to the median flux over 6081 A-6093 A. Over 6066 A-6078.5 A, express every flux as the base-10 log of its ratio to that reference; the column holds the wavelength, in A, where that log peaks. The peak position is 6069.41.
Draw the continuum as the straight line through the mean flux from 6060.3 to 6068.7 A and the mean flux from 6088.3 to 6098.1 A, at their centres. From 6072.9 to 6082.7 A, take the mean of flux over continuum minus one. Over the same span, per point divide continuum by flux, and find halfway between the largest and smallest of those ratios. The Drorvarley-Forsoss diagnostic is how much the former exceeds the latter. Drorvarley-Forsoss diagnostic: -0.96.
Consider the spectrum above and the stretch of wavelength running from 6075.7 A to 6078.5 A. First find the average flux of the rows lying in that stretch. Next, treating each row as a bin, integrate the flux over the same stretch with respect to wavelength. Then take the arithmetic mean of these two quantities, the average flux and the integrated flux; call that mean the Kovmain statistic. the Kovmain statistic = 13.0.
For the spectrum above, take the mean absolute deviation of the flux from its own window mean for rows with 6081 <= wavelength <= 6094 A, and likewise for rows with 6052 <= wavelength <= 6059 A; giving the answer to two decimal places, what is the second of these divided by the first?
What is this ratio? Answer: 0.79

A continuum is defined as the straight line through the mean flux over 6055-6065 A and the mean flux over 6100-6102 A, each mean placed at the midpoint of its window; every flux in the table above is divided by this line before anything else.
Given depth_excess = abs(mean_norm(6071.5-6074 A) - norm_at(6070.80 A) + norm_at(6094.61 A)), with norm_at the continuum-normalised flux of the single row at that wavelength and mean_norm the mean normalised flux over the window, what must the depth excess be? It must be 0.88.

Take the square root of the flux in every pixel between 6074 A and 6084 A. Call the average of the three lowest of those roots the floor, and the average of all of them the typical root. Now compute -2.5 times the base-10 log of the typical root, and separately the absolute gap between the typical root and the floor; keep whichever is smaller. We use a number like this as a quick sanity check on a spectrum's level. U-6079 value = -1.03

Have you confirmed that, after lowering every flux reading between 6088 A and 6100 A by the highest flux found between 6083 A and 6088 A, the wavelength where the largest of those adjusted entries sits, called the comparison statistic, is 6098.83 A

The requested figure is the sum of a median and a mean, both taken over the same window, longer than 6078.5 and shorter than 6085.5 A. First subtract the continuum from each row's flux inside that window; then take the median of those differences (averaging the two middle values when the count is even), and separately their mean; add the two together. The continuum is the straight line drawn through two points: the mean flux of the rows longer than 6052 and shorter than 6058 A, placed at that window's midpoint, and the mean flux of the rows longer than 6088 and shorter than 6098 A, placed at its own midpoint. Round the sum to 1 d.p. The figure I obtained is 0.2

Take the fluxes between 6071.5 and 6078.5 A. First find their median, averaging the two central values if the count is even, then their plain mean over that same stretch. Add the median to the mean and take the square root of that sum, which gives 3.70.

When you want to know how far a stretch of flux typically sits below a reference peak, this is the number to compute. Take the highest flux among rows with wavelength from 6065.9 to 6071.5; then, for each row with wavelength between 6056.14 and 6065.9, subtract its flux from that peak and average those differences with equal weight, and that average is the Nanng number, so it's 1.71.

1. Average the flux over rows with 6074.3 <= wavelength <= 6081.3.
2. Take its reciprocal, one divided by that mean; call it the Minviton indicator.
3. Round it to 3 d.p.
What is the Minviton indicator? 0.146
